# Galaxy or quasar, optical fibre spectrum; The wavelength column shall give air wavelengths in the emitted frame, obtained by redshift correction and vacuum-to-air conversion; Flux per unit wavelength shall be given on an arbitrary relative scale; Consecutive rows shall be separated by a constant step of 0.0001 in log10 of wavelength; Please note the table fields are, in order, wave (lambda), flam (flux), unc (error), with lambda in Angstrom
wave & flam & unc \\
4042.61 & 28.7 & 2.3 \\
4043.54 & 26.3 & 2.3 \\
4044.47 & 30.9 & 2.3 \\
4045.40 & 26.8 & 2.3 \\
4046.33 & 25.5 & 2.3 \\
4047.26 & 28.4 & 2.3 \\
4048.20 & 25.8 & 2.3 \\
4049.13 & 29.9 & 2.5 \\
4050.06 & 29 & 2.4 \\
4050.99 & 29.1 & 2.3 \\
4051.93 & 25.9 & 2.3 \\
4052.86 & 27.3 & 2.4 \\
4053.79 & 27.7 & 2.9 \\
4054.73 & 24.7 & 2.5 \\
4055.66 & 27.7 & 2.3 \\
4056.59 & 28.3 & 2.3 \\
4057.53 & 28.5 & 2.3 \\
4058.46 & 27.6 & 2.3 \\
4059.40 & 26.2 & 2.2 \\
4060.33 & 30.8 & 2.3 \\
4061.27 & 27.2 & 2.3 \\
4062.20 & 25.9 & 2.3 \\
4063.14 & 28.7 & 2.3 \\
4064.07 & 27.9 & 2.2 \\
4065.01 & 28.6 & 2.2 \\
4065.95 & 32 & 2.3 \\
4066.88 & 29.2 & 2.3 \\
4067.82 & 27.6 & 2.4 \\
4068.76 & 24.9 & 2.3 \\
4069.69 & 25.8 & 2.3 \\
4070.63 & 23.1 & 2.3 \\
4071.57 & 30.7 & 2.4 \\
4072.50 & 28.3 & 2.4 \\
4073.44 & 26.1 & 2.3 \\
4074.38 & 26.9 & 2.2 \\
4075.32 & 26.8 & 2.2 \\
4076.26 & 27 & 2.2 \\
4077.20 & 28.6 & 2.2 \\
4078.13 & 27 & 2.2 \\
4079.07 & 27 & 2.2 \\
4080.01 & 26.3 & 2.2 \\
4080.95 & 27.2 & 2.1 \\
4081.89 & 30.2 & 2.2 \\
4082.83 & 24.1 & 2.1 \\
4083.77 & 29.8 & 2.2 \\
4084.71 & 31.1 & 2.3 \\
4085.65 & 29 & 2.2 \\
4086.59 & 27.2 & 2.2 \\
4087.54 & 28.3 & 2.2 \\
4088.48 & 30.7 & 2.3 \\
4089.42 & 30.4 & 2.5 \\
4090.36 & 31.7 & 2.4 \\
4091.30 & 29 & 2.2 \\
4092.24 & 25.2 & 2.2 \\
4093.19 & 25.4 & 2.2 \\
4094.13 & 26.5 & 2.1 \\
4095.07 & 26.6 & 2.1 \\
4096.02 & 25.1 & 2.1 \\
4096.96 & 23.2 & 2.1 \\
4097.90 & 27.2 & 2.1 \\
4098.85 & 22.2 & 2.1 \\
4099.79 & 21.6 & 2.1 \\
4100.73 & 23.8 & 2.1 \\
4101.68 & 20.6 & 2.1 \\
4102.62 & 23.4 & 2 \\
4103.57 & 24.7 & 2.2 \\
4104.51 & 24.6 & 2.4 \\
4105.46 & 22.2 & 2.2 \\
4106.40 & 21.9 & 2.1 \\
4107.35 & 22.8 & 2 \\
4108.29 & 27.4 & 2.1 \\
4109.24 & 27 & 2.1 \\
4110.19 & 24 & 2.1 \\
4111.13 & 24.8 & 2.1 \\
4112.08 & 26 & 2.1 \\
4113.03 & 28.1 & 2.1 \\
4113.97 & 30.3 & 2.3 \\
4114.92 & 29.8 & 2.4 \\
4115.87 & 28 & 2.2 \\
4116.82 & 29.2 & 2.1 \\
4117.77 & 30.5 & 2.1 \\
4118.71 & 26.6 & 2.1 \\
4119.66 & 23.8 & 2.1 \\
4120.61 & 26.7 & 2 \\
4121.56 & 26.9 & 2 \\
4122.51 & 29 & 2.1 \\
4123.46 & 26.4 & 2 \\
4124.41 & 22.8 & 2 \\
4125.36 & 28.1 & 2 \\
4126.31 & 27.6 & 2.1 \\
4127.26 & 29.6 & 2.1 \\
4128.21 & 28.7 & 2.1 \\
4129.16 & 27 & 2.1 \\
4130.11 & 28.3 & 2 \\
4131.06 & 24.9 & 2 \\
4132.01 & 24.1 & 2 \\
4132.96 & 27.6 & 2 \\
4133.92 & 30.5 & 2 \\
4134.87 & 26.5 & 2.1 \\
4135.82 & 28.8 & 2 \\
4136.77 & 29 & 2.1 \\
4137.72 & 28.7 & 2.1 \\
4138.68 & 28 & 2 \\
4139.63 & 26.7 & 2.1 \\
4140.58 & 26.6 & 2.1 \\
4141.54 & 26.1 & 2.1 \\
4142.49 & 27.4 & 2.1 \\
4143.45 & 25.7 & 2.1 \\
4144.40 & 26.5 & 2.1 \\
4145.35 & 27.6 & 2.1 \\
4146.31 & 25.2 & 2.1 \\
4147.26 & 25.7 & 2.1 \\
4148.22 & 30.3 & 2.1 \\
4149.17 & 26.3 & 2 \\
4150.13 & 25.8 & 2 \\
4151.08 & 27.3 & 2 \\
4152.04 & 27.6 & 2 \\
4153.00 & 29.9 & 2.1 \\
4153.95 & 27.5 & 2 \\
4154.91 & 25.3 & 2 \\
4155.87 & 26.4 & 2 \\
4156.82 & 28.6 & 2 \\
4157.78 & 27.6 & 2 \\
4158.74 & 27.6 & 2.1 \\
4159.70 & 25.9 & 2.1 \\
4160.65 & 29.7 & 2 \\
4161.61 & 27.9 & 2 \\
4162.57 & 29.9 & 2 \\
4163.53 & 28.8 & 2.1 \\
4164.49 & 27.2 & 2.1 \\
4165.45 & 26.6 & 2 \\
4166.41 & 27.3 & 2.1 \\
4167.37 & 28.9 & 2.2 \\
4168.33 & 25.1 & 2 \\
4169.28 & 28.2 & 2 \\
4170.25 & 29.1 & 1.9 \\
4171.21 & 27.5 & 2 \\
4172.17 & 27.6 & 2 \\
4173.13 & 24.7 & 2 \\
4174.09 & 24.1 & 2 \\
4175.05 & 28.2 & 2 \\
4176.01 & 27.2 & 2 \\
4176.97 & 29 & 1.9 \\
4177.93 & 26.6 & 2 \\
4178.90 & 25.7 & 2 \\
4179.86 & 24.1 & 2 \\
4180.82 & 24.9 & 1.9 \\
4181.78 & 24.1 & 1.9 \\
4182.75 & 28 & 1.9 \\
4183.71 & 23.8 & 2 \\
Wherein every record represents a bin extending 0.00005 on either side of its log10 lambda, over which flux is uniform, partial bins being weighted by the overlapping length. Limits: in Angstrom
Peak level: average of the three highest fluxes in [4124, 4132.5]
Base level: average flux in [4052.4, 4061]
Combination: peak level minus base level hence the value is 1.2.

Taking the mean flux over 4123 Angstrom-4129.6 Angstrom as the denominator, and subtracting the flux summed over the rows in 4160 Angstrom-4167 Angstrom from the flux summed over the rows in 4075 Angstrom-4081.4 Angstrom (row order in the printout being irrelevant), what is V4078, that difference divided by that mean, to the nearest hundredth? -0.28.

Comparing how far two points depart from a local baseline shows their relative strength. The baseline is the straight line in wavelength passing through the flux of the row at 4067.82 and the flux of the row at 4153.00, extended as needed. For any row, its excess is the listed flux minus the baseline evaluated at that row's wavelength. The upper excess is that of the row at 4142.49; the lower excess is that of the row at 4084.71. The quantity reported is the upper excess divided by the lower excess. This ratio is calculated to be -0.73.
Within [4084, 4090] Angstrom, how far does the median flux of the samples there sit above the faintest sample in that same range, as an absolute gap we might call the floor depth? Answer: 2.5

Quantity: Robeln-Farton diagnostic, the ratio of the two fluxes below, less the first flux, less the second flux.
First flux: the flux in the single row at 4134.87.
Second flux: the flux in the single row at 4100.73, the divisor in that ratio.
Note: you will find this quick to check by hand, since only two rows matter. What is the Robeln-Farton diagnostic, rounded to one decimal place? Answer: -49.2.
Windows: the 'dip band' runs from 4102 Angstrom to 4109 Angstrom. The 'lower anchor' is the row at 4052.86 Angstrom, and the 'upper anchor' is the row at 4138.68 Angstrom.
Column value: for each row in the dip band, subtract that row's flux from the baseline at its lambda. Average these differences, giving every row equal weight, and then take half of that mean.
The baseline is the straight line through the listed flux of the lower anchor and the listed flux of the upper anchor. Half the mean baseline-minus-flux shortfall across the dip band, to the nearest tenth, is 1.9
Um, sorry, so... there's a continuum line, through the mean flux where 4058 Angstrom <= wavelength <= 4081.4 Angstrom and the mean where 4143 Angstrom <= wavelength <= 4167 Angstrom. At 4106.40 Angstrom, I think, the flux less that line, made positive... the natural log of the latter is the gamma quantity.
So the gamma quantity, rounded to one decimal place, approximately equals 1.7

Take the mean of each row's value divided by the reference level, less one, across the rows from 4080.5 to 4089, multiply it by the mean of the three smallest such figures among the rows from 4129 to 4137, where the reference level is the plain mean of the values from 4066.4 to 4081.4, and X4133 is -0.0041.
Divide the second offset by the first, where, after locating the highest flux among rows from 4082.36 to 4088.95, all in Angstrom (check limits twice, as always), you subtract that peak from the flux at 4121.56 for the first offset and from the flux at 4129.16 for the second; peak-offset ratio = 1.0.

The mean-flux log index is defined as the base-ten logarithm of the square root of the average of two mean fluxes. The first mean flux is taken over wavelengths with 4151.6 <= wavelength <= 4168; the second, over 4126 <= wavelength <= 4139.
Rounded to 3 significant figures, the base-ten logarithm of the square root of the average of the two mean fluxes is 0.722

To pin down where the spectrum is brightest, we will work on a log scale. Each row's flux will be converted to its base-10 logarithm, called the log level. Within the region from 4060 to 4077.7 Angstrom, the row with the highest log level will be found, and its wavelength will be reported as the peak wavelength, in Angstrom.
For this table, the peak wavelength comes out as 4065.95 Angstrom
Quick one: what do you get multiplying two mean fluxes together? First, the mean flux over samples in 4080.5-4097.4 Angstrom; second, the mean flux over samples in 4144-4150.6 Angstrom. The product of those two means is 745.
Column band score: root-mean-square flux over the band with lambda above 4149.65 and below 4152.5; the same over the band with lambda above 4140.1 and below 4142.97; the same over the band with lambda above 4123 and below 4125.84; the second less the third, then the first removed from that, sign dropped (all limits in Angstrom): 26.1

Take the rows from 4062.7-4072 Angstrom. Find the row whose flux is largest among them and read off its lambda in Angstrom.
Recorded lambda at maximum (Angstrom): 4065.95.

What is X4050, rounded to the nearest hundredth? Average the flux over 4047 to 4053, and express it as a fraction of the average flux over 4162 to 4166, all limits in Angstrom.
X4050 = 0.99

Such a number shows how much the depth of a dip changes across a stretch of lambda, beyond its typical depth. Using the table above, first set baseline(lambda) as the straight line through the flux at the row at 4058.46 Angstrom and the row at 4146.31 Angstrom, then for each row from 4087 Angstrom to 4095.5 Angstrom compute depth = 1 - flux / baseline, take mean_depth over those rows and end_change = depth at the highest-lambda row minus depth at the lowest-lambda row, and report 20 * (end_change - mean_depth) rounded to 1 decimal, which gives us 2.2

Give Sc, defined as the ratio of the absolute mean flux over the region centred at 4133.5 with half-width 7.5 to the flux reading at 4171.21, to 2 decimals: 1.01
